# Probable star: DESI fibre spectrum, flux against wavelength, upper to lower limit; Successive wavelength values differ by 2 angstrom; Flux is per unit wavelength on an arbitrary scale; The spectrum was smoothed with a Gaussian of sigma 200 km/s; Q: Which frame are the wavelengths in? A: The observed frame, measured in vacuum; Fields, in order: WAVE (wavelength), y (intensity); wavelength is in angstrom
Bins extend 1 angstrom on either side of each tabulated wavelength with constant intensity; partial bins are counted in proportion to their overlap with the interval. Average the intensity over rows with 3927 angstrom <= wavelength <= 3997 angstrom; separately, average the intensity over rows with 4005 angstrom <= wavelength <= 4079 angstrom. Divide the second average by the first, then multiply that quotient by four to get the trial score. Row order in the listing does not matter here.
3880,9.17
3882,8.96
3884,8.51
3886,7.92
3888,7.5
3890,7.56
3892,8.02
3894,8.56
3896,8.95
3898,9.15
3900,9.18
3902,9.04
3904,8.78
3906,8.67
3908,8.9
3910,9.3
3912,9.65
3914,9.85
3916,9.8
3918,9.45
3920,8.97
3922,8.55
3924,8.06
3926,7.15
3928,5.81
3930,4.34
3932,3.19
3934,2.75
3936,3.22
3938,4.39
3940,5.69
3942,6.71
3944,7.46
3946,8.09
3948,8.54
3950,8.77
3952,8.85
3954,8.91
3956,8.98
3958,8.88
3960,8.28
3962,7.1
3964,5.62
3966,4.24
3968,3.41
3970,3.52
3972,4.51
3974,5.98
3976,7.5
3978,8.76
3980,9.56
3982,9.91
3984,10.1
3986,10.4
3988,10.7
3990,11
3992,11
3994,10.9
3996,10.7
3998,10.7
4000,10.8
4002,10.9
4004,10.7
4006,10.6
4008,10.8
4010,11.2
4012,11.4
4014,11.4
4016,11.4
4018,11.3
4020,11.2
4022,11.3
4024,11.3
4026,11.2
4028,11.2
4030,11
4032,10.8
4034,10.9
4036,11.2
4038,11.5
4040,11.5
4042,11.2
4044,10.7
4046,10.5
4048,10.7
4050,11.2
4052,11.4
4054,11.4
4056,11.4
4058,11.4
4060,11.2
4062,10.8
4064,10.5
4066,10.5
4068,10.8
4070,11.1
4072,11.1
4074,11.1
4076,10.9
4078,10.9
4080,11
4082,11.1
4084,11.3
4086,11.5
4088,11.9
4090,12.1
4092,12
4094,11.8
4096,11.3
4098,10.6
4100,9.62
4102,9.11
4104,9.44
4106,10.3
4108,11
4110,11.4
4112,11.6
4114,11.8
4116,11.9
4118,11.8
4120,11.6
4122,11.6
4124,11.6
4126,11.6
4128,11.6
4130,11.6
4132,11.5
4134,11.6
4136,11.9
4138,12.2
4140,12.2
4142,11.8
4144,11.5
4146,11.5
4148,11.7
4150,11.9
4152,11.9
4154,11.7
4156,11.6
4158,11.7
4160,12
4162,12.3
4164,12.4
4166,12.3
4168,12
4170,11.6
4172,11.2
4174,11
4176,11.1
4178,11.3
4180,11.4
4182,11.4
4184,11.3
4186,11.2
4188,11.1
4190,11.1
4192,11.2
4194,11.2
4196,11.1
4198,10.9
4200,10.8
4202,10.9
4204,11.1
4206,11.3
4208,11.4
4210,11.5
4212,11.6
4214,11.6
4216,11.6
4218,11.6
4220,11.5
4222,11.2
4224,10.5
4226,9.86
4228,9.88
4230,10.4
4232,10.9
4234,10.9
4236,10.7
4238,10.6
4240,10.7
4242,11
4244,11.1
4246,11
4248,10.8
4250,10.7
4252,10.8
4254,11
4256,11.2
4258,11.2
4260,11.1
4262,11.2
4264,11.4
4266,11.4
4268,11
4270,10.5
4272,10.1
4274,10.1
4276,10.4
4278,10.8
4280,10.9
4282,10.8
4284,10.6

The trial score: 6.02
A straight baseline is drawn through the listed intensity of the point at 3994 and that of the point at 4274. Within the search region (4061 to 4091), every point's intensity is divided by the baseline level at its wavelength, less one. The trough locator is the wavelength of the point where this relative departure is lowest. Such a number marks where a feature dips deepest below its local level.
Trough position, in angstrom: 4064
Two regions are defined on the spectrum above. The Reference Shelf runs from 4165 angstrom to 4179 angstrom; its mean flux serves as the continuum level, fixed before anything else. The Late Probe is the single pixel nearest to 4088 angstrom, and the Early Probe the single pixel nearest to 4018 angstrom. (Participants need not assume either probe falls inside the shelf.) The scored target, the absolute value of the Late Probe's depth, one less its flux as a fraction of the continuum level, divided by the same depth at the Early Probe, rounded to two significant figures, 2.0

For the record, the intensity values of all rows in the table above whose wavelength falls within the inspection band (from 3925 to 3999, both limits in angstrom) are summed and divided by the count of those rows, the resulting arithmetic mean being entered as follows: 7.4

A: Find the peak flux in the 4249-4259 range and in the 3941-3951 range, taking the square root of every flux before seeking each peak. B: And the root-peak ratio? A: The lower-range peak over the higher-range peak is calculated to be 0.88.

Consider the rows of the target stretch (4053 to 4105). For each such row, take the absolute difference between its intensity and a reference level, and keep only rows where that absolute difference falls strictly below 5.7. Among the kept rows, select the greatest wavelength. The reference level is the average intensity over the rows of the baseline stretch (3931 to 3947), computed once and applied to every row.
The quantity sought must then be 4104 angstrom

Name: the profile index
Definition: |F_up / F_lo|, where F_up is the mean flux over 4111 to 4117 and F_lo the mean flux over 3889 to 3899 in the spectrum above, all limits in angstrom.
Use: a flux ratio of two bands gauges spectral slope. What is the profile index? 1.39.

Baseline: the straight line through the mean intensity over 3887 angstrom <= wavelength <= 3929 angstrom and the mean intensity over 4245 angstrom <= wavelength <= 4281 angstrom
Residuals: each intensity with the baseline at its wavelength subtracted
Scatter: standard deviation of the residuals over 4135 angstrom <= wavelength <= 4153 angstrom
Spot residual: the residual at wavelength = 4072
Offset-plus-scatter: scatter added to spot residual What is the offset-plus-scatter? 1.7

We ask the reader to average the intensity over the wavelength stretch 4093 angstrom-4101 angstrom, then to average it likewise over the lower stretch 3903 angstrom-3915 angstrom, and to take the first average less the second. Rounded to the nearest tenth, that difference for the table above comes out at 1.6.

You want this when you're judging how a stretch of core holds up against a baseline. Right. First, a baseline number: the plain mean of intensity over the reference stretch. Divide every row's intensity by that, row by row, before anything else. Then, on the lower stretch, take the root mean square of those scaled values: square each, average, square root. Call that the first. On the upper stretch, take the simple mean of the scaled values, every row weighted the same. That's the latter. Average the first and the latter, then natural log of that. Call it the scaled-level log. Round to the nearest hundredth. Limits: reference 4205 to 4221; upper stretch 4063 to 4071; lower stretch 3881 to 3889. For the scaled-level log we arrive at -0.19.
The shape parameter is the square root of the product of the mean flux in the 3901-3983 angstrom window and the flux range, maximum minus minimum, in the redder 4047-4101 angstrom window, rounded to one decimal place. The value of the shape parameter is 4.3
